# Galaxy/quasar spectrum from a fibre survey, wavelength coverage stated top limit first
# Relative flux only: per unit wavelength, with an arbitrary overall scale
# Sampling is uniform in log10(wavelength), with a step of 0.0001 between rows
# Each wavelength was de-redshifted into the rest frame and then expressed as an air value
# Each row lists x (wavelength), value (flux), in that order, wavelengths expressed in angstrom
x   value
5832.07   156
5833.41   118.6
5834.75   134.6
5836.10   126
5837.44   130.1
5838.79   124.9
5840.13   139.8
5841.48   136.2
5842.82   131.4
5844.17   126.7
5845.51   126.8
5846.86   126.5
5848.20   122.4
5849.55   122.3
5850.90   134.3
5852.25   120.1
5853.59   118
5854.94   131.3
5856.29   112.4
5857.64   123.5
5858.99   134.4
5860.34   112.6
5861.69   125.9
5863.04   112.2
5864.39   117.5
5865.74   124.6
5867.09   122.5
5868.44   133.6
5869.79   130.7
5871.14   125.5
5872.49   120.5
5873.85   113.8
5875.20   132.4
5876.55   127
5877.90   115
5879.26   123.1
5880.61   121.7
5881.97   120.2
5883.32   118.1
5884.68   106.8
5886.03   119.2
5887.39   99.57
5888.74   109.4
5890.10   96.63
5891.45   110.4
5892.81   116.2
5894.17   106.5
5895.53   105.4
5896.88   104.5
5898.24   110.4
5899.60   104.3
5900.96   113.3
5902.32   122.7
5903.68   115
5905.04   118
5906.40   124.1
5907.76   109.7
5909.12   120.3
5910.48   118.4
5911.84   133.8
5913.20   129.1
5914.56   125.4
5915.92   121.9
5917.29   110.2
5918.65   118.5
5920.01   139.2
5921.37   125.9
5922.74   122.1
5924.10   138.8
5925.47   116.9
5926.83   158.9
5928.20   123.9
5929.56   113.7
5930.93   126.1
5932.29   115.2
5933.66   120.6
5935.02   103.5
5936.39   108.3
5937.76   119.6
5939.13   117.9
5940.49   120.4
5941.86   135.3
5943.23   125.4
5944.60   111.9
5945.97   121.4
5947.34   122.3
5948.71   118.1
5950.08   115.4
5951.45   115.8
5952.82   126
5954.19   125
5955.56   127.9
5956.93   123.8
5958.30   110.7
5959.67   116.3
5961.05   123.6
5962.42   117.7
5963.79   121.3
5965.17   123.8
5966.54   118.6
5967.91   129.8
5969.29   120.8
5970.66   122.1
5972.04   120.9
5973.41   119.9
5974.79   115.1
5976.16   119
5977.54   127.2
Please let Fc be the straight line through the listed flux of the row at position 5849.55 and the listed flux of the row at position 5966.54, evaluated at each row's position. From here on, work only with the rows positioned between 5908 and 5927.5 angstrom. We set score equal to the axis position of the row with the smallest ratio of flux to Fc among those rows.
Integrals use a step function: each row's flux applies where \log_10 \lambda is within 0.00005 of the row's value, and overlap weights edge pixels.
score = 5917.29 angstrom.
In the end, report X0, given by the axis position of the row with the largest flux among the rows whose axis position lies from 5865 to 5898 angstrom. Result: 5868.44 angstrom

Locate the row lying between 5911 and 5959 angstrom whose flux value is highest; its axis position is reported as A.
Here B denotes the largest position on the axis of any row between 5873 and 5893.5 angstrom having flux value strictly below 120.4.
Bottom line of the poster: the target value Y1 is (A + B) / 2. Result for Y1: 5909.8 angstrom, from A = 5926.83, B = 5892.81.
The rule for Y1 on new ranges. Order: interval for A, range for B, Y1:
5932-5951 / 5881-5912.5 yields 5926.2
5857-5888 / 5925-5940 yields 5899.1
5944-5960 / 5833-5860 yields 5905.9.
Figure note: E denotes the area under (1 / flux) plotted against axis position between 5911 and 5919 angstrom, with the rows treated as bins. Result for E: 0.065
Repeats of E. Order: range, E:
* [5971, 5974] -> 0.025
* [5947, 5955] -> 0.067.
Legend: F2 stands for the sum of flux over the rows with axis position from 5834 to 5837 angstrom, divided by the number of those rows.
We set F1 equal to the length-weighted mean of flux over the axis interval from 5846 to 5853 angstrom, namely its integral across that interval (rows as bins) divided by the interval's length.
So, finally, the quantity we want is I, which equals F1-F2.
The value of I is -5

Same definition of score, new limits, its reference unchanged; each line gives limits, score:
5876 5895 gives 5890.10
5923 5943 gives 5935.02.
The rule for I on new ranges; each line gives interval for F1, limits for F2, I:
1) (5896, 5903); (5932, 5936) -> -2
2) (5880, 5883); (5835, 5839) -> -6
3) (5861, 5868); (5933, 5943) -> 3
